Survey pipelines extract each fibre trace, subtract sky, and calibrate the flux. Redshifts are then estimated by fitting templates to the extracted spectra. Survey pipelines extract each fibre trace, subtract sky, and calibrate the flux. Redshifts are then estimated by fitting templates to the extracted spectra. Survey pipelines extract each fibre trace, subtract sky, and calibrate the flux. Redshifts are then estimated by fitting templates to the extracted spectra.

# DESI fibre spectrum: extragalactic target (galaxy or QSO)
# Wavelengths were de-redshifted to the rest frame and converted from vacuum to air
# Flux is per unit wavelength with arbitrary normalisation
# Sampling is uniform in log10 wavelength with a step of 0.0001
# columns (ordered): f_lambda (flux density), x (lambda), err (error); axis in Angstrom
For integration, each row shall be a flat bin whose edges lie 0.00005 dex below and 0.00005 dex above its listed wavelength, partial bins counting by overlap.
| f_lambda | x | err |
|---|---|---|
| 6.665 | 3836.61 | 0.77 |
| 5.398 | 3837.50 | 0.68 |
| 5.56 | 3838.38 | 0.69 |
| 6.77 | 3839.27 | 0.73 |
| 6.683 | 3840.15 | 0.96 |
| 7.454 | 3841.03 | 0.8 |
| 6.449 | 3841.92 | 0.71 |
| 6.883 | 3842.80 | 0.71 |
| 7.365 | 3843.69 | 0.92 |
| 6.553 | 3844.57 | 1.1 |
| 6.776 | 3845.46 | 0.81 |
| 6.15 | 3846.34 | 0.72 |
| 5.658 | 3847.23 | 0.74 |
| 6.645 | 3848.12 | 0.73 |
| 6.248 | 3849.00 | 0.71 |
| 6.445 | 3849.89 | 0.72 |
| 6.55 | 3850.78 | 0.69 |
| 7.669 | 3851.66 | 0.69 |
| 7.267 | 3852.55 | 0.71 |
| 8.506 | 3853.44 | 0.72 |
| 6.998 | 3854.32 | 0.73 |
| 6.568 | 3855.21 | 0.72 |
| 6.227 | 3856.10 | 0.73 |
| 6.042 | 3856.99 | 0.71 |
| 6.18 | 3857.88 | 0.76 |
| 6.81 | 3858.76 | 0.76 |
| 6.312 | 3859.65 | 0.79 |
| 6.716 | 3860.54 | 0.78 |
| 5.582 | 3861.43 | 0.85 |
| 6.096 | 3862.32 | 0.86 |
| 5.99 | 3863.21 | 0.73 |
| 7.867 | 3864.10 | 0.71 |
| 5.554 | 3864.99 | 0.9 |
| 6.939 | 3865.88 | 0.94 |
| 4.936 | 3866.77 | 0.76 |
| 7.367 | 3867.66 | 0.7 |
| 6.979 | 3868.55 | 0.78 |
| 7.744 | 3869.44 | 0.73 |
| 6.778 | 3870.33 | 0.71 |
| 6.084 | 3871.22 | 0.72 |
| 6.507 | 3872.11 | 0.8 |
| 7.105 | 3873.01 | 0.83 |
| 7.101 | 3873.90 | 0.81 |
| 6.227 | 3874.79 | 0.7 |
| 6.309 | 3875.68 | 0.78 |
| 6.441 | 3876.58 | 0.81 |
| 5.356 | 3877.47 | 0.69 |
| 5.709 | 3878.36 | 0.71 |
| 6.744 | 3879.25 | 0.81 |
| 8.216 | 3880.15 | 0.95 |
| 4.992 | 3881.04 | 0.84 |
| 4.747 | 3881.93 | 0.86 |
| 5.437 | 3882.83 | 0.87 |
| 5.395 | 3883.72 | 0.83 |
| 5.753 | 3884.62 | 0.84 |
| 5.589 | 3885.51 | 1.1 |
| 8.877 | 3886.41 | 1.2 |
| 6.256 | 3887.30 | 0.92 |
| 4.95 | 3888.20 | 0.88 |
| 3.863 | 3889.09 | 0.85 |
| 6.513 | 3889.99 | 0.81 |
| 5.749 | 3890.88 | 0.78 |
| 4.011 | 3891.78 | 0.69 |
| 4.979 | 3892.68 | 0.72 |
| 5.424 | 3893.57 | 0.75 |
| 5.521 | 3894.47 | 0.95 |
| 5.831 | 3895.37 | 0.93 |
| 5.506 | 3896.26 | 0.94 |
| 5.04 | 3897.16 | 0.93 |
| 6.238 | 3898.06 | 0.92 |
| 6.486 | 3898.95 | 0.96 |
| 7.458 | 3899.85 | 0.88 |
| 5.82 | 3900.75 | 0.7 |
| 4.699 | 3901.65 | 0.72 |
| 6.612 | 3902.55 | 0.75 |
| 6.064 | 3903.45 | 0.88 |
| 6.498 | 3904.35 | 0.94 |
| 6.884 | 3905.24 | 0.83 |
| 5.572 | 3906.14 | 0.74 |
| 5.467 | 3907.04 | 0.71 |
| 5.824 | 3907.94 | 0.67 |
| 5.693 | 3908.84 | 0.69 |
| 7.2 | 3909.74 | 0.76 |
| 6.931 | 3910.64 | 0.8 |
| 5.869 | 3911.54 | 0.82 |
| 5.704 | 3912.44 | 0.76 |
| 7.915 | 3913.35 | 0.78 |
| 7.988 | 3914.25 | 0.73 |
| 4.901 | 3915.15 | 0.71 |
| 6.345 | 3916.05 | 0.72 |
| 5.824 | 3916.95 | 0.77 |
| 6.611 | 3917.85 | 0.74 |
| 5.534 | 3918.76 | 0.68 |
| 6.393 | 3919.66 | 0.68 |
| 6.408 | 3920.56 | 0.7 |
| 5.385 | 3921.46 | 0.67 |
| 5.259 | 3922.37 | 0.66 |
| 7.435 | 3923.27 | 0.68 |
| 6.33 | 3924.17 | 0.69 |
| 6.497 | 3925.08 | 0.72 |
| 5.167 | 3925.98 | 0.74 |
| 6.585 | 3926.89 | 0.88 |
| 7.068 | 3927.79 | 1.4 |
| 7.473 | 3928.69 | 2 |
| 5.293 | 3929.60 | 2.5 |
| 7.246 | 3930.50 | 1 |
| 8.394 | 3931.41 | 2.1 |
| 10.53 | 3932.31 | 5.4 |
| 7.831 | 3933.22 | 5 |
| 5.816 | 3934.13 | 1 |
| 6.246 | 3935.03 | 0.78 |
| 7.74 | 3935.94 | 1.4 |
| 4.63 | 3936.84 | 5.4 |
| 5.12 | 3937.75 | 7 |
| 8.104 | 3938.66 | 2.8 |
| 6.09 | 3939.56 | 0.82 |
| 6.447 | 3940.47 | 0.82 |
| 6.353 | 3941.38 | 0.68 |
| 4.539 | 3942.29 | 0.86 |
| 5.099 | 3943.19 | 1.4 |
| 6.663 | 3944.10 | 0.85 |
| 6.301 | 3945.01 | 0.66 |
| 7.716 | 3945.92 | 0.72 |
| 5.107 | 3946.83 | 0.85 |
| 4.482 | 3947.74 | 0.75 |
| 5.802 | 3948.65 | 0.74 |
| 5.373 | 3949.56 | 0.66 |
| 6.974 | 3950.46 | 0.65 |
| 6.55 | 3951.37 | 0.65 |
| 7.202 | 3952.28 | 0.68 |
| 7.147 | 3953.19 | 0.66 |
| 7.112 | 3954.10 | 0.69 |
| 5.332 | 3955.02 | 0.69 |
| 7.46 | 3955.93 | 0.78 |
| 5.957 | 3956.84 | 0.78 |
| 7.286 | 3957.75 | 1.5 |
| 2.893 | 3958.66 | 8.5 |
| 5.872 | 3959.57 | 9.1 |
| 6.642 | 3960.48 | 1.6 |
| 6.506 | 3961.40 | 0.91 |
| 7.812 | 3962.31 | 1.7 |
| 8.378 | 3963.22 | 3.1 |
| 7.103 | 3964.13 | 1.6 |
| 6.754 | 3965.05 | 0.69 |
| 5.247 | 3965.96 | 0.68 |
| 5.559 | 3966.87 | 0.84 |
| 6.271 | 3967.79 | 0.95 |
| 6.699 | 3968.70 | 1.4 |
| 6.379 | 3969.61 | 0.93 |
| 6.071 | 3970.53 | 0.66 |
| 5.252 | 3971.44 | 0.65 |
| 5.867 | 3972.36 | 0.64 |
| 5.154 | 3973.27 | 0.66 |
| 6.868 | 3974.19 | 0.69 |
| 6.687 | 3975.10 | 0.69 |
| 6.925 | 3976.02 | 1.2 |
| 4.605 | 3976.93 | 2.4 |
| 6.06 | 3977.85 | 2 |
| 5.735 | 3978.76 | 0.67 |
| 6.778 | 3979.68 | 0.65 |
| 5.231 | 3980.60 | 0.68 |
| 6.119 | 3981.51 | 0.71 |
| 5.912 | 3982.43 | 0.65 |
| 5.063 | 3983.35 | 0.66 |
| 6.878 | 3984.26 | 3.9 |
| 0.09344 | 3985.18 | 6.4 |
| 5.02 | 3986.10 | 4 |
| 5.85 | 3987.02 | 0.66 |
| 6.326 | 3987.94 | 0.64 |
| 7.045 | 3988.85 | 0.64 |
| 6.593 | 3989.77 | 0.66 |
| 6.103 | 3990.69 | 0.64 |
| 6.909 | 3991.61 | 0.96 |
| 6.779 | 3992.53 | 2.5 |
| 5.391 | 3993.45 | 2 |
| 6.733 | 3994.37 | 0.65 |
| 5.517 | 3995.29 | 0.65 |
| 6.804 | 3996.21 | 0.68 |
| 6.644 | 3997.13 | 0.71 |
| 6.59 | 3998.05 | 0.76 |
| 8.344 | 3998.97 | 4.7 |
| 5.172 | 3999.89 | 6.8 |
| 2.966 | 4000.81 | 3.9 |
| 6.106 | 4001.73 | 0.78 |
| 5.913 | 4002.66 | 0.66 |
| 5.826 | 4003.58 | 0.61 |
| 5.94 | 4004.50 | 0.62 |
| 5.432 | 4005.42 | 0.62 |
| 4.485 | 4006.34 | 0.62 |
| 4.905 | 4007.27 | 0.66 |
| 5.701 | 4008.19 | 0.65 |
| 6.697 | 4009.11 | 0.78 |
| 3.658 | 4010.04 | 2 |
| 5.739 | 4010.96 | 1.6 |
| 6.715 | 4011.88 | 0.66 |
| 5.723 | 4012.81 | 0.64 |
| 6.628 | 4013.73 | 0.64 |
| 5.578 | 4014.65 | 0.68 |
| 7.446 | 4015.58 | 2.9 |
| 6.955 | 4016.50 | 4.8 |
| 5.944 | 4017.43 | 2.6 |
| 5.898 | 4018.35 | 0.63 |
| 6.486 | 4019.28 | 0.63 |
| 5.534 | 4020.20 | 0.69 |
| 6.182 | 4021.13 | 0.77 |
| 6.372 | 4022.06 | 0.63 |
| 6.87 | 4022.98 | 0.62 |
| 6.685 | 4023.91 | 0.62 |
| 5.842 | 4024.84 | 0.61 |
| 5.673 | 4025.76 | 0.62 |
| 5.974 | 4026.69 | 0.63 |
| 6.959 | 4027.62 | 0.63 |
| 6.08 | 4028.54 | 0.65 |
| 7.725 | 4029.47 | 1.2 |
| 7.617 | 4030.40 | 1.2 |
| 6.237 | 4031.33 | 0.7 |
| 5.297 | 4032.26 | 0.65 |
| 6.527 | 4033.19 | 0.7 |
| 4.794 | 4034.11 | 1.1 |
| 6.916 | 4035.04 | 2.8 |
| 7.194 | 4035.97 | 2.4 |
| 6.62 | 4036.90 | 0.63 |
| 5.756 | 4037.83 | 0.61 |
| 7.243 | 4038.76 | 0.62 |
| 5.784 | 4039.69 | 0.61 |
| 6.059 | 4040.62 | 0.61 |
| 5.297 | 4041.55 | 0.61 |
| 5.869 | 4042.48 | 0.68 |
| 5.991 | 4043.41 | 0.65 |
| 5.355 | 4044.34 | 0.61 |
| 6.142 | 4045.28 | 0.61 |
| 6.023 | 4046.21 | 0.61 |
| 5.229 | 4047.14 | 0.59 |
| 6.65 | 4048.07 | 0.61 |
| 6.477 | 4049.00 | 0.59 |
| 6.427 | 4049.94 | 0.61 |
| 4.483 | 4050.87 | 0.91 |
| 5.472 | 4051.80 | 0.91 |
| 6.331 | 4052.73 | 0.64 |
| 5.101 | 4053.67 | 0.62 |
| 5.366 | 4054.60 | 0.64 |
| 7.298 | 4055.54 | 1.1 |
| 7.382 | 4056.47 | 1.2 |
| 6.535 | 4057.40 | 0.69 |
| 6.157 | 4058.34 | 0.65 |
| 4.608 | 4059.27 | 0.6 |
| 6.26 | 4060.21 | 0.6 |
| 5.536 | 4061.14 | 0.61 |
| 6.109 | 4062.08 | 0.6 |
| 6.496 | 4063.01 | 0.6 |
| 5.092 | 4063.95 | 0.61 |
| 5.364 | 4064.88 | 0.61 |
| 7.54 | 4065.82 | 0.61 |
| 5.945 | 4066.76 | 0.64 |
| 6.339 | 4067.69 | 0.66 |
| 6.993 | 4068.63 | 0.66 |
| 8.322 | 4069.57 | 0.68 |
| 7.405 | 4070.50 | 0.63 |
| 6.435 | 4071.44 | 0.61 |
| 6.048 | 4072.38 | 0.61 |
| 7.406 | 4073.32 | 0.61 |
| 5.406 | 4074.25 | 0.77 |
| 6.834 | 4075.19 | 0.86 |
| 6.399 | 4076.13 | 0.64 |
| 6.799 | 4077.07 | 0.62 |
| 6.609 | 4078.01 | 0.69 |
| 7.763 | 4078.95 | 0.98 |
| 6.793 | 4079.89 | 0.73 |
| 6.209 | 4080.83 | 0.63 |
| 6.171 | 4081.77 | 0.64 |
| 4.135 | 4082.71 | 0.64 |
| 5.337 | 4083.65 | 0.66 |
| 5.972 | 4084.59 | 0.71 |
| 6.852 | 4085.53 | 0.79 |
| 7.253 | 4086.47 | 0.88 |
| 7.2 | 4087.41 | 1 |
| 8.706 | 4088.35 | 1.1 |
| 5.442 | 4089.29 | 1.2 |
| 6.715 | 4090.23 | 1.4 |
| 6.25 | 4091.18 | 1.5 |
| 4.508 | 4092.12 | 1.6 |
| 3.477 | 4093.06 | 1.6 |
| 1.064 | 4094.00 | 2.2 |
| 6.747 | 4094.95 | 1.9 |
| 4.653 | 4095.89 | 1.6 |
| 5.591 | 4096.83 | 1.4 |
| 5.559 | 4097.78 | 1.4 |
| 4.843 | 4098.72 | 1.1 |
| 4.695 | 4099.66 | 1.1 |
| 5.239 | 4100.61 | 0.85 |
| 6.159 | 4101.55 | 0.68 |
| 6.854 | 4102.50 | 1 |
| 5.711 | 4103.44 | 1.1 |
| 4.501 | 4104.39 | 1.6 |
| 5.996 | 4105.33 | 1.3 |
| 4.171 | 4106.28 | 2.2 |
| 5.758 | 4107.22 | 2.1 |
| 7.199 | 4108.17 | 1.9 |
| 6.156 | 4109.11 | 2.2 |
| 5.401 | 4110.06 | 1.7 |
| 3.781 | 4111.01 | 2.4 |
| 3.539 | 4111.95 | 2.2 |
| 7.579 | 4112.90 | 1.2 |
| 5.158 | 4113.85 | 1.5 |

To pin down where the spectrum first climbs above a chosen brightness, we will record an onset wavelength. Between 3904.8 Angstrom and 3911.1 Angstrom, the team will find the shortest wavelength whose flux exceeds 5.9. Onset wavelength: 3905.24 Angstrom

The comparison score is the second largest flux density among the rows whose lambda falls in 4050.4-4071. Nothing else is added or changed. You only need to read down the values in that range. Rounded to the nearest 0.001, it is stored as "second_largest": 7.540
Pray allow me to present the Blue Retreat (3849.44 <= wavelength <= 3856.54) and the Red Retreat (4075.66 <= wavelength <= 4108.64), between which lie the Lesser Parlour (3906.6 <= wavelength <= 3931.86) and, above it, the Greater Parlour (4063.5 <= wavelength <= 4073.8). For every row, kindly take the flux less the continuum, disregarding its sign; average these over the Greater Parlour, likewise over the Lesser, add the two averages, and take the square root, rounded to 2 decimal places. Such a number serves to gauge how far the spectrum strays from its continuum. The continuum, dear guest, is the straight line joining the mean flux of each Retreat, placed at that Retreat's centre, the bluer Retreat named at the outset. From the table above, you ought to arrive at 1.34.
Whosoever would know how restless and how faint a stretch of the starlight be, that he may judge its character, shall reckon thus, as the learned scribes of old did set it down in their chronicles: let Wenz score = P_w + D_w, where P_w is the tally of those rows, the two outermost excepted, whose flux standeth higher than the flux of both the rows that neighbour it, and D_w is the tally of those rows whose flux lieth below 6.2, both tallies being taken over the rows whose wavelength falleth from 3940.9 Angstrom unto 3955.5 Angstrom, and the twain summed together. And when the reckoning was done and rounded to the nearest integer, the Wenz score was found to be 12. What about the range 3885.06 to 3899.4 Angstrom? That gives 14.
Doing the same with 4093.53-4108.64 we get 17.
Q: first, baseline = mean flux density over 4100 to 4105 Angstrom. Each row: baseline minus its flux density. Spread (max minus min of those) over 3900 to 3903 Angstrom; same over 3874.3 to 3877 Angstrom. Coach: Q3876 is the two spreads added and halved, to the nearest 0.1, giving 1.1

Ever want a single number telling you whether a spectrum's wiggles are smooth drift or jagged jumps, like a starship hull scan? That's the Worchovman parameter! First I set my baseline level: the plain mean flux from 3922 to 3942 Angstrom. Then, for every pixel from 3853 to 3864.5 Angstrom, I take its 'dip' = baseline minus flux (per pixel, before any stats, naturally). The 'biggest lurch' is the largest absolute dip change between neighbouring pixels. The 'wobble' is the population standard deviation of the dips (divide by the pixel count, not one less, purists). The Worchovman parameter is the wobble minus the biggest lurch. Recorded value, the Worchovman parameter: -1.1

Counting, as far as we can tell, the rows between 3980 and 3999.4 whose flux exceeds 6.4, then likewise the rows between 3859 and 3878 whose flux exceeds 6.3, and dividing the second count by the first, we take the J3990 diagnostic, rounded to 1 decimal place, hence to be 1.3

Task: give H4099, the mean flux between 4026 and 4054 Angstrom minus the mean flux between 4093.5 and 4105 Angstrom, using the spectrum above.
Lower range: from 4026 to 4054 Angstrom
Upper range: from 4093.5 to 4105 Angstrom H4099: 1.0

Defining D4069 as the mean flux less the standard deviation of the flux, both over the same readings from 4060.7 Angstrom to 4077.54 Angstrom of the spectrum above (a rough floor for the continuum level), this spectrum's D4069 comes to 5.6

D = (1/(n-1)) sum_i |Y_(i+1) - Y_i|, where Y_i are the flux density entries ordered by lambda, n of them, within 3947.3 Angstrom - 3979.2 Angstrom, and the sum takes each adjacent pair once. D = 1.0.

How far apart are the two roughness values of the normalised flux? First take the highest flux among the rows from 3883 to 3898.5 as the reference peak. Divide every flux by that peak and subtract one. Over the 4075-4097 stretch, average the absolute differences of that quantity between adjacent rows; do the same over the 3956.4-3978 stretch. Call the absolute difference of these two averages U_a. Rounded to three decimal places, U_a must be 0.023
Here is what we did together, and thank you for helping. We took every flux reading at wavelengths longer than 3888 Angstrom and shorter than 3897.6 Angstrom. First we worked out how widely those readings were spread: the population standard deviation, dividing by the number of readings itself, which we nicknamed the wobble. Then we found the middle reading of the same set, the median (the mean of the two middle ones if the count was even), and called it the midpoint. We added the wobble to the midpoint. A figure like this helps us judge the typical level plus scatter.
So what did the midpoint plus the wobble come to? 6.16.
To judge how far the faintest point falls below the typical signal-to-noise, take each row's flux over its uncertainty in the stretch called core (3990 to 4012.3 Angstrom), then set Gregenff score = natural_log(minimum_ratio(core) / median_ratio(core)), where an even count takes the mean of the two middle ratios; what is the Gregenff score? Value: -2.4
